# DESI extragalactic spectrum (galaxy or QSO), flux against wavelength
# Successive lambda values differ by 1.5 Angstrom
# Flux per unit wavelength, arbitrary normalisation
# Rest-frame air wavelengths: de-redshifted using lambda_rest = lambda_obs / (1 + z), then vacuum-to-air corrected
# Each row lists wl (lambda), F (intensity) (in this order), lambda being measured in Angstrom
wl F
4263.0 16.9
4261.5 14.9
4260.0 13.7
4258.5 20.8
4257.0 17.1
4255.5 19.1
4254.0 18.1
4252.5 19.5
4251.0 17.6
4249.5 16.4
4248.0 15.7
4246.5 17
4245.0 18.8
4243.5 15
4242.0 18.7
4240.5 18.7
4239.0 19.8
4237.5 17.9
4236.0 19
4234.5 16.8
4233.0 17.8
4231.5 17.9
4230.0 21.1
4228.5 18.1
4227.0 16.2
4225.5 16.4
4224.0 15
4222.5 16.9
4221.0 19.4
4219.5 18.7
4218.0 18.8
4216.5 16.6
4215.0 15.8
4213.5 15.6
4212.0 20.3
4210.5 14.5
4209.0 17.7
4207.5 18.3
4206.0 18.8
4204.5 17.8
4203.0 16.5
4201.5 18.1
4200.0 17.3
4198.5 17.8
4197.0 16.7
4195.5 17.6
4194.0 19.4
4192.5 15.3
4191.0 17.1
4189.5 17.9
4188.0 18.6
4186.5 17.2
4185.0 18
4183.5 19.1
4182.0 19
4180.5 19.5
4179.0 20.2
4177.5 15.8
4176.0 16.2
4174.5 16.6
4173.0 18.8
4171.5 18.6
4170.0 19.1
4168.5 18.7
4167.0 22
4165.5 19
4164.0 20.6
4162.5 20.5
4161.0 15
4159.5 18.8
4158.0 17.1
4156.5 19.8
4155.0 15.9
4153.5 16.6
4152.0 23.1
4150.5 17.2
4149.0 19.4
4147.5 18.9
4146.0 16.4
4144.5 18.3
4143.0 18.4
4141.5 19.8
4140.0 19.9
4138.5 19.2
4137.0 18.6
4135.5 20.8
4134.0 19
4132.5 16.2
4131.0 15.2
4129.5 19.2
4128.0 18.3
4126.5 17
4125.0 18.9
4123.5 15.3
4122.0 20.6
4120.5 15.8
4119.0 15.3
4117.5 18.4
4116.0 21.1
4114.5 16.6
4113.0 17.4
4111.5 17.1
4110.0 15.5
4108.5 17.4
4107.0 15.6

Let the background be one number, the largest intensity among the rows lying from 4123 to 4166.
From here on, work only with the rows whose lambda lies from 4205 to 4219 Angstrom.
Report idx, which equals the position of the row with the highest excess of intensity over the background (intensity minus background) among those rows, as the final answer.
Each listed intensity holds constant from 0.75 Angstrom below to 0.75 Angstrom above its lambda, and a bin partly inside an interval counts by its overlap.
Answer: 4212.0 Angstrom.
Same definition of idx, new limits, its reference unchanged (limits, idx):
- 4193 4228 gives 4212.0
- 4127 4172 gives 4152.0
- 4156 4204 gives 4167.0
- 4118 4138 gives 4135.5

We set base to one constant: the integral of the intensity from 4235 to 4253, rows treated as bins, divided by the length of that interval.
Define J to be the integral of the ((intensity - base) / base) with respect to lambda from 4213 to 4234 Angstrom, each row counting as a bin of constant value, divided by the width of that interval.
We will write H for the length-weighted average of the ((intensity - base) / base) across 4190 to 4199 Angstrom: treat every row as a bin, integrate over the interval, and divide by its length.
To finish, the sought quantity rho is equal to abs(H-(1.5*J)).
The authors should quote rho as 0.00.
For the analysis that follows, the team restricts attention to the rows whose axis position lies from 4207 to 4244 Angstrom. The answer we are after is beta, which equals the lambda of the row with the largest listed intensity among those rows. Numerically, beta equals 4230.0 Angstrom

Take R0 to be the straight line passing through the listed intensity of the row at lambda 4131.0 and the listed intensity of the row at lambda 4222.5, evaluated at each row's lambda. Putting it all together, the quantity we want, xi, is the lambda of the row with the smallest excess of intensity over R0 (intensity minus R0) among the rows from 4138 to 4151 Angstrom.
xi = 4146.0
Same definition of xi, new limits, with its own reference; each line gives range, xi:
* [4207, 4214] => 4210.5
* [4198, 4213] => 4210.5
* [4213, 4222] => 4213.5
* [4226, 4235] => 4227.0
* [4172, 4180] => 4177.5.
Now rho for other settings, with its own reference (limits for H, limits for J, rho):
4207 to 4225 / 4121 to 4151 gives 0.07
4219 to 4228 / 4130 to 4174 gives 0.11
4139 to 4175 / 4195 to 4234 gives 0.07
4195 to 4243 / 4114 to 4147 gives 0.03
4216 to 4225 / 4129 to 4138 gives 0.04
